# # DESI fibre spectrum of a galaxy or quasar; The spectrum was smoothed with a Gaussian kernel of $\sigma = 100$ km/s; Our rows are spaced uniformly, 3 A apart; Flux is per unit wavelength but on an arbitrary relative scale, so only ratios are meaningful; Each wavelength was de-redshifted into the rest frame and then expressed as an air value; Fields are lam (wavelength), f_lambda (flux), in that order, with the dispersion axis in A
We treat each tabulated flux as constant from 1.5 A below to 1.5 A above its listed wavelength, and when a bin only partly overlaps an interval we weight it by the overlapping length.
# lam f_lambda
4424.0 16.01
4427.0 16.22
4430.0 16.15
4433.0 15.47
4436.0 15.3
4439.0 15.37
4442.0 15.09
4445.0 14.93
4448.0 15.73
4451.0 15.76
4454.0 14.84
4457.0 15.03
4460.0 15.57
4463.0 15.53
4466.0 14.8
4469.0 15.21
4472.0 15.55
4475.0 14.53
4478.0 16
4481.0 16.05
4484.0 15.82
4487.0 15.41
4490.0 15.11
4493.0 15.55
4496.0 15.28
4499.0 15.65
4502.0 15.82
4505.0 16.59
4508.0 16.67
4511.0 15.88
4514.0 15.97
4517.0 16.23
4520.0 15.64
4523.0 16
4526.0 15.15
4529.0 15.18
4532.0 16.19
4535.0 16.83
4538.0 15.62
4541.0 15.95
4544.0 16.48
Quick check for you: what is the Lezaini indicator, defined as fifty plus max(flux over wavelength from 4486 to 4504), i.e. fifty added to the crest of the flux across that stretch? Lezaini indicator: 65.8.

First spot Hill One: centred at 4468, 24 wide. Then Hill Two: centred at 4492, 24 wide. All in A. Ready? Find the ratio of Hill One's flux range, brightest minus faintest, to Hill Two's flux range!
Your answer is 1.56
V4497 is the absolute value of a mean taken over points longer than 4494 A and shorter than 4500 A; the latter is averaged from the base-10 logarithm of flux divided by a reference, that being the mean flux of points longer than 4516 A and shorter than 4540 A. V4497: 0.011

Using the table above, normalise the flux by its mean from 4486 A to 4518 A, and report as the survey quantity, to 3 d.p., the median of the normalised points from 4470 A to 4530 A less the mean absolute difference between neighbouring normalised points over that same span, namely 0.965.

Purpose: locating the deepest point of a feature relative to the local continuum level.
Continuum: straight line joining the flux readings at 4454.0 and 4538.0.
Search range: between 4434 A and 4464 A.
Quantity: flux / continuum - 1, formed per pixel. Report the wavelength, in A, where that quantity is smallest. 4454.0 A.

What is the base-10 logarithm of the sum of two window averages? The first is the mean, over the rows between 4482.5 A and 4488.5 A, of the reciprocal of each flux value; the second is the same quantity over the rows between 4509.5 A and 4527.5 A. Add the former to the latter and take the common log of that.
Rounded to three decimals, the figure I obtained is -0.895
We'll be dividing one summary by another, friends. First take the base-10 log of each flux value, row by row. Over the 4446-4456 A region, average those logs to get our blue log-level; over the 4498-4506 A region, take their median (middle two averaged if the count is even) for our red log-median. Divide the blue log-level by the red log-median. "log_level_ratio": 0.99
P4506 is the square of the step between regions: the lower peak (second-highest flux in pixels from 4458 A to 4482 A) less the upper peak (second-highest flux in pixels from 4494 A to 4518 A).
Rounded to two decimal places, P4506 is 0.35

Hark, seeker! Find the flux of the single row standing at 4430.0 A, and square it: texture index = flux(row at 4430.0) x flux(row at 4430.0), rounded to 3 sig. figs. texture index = 261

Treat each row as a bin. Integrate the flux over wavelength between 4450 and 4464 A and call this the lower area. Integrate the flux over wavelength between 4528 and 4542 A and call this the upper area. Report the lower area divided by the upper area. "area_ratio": 0.96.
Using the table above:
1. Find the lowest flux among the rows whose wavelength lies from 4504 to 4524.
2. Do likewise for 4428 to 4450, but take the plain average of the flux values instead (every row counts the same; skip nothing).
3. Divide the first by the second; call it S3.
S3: 1.01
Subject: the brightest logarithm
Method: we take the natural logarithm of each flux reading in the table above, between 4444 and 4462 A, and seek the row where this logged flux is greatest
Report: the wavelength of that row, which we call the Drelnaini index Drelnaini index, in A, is 4451.0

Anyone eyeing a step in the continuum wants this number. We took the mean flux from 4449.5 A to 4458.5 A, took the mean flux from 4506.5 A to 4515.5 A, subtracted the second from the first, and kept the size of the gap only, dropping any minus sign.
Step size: 1.0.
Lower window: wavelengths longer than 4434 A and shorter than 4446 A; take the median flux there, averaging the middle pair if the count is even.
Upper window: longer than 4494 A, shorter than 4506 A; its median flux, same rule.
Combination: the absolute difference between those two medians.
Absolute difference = 0.54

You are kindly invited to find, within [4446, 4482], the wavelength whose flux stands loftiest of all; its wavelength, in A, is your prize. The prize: 4481.0 A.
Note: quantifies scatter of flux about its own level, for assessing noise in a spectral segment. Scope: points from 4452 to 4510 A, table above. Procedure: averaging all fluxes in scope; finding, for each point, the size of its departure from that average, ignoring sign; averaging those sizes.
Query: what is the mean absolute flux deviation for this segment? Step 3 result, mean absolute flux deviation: 0.42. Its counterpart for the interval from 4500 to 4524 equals 0.30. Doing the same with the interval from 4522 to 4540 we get 0.51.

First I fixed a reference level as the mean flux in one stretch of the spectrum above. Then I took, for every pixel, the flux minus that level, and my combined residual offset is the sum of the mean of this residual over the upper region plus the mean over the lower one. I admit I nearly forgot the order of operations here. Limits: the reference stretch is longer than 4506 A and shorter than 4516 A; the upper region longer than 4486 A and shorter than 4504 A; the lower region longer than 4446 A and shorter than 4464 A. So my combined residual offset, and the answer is -1.5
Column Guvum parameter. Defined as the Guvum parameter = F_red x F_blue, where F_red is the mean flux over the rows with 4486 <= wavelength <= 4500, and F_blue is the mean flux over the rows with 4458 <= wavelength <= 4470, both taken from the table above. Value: 235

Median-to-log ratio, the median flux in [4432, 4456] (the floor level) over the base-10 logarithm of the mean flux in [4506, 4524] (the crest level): 12.7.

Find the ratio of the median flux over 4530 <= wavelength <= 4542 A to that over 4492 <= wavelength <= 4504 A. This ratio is 1.03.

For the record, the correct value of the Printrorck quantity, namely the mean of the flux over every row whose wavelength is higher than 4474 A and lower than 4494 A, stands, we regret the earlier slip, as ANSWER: 15.5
